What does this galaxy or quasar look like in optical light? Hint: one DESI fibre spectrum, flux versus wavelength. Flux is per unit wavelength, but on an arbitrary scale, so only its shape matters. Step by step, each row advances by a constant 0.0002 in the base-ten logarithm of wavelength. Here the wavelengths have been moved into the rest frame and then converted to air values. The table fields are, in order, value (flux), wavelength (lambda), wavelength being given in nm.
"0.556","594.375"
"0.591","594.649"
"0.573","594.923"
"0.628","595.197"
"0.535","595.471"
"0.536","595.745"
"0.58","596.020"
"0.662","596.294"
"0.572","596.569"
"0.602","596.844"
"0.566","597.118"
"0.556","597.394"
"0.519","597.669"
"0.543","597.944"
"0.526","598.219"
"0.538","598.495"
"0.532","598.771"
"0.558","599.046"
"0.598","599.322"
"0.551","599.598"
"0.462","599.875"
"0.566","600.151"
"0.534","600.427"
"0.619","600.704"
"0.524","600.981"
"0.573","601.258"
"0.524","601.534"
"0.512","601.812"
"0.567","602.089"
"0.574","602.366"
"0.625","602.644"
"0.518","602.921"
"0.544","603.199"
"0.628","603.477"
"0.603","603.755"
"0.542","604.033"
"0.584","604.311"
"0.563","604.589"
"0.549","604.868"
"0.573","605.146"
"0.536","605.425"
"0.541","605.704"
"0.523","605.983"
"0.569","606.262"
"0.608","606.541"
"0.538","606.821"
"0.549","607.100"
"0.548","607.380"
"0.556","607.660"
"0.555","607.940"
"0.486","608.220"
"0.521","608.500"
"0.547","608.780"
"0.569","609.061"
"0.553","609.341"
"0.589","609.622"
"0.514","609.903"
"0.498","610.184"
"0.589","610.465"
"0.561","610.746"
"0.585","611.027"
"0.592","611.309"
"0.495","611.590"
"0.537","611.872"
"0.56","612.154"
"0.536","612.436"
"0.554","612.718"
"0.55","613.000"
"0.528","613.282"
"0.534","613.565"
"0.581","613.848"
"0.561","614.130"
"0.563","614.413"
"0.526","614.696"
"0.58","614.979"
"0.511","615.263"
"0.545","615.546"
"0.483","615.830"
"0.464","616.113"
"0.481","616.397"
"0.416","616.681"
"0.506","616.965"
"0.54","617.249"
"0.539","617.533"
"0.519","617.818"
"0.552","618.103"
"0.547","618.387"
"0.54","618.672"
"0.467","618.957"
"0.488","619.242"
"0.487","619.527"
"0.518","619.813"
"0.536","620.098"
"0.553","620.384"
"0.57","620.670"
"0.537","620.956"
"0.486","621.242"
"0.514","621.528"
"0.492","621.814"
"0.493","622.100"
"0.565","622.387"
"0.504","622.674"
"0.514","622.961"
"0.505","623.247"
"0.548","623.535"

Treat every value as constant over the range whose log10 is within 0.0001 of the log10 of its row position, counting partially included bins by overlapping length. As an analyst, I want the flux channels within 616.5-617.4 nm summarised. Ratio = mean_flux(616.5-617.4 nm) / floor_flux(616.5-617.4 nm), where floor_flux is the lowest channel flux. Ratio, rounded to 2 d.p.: 1.17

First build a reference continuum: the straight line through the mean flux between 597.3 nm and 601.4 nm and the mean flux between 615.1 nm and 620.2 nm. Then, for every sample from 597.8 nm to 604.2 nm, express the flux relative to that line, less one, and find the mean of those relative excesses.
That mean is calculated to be 0.022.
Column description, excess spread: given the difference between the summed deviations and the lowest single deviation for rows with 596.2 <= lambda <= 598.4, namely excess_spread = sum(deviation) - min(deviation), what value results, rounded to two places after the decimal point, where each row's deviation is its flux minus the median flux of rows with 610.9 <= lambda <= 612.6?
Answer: 0.19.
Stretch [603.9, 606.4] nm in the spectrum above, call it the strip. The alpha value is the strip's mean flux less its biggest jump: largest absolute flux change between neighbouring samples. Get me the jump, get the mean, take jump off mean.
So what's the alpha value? 0.51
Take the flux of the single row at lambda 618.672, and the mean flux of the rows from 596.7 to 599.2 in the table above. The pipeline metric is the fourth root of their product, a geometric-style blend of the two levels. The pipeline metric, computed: 0.738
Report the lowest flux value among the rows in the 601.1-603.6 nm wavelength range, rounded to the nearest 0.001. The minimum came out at 0.512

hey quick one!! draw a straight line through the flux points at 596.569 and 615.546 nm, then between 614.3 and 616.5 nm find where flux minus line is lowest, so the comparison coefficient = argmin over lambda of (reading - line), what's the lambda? 616.113 nm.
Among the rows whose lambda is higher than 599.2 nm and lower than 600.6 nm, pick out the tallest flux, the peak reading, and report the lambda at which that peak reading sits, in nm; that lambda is 599.322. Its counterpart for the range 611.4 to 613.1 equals 612.154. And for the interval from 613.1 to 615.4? 613.848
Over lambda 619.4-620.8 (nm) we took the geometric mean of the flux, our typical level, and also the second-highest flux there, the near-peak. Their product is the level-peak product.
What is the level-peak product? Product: 0.29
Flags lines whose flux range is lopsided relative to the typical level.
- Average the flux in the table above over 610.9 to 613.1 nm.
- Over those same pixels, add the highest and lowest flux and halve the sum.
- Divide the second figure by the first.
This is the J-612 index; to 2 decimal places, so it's 0.99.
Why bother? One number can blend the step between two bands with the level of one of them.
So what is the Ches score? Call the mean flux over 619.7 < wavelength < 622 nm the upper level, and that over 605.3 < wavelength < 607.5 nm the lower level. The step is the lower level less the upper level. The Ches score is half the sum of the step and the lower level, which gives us 0.289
